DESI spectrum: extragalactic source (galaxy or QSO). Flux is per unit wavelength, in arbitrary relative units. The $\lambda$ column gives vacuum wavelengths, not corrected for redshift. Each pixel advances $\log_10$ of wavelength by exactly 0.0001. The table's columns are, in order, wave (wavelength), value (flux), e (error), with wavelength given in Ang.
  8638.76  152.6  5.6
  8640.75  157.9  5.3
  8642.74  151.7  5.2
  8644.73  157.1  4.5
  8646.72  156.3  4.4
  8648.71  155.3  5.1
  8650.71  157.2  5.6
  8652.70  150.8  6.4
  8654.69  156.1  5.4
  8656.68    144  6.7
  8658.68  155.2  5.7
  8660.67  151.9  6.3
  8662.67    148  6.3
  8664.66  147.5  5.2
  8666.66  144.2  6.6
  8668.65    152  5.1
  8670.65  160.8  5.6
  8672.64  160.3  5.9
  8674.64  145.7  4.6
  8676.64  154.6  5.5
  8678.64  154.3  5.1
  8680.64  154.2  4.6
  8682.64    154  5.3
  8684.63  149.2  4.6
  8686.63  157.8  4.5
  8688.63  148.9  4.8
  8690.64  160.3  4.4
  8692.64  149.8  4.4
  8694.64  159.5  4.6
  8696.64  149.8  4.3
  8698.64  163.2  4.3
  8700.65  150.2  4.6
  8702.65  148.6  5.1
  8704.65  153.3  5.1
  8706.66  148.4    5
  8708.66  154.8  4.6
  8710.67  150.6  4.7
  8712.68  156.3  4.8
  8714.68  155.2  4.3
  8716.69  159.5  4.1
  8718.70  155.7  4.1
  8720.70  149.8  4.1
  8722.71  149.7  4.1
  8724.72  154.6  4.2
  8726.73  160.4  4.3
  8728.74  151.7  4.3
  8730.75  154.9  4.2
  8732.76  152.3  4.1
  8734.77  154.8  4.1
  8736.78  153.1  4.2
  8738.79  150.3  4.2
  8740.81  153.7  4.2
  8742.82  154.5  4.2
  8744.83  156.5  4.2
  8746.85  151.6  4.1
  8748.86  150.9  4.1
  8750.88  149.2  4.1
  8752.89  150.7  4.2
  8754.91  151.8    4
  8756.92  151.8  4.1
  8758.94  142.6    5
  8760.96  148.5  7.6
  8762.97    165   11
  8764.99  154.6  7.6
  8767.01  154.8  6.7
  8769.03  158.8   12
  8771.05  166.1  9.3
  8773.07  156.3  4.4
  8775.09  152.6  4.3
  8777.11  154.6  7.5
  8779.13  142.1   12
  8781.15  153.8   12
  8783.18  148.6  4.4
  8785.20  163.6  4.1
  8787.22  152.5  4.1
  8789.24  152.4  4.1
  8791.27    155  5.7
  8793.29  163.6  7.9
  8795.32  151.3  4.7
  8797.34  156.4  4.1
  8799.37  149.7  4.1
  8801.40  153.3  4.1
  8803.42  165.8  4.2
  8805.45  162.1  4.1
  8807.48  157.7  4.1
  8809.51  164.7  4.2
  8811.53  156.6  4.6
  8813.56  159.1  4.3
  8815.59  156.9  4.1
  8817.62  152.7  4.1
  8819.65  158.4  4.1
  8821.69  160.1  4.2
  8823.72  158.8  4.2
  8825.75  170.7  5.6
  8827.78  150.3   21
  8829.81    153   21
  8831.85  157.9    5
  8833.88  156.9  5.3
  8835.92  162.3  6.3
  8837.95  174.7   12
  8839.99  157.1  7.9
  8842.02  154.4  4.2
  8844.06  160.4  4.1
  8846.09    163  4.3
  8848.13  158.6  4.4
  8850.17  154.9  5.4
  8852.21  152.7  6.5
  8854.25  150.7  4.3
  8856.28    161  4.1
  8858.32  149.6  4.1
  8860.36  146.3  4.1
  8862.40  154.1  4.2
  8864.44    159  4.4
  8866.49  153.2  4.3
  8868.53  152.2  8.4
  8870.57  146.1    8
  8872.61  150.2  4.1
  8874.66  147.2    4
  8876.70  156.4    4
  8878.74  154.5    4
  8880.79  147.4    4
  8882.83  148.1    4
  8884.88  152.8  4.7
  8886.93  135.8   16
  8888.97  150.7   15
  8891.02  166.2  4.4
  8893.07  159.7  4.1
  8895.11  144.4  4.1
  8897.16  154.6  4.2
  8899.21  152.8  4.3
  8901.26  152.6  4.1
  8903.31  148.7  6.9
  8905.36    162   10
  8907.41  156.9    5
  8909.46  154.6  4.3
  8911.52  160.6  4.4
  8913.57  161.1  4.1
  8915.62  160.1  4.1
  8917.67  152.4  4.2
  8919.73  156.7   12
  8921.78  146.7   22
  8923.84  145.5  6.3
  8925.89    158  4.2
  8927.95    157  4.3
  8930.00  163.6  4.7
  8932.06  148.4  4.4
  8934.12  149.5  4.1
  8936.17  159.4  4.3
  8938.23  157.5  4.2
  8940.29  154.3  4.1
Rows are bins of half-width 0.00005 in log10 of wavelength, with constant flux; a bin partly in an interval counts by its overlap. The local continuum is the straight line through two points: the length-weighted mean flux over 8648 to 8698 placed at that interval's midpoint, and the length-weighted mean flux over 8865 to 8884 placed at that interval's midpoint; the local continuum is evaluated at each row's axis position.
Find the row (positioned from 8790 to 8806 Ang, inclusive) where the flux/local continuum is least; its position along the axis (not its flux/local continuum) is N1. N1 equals 8799.37 Ang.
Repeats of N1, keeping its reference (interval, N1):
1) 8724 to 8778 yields 8758.94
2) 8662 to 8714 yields 8666.66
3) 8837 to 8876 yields 8870.57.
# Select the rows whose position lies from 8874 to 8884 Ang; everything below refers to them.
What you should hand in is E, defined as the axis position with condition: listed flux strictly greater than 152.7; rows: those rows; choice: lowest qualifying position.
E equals 8876.70 Ang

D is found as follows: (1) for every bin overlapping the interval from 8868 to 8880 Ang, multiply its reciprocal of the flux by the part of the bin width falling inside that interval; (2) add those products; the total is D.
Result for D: 0.080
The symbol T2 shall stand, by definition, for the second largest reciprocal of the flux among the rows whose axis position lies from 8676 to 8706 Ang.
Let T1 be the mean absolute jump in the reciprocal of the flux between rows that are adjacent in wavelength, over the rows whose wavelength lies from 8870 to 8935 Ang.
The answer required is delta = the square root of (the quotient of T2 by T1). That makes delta 4.87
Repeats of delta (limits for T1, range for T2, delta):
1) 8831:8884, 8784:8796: 5.42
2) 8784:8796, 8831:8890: 4.95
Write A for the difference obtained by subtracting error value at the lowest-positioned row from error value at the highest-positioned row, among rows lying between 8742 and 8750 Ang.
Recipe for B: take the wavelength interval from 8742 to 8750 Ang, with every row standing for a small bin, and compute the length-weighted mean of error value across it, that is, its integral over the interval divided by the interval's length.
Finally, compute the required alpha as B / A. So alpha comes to -41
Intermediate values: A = -0.10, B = 4.1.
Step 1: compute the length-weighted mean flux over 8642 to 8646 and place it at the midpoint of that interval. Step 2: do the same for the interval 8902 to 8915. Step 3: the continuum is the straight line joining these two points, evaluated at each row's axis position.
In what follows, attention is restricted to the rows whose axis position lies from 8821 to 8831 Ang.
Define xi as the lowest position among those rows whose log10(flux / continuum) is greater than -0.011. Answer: 8821.69 Ang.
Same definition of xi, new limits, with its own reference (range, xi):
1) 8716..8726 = 8716.69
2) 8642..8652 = 8642.74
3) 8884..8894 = 8891.02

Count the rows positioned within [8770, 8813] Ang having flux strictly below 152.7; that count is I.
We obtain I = 7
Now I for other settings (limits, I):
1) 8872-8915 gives 9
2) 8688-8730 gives 10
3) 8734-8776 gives 10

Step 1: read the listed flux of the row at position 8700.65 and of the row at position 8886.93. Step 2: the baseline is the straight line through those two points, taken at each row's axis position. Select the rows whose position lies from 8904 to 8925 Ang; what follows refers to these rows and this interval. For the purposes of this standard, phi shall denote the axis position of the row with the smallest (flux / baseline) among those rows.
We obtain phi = 8923.84 Ang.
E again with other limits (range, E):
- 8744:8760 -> 8744.83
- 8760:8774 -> 8762.97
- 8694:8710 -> 8694.64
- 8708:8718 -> 8708.66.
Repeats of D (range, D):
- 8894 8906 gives 0.079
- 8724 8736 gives 0.078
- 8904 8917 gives 0.082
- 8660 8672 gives 0.080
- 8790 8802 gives 0.077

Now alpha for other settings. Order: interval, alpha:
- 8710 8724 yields -7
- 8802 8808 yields -41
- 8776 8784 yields -3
